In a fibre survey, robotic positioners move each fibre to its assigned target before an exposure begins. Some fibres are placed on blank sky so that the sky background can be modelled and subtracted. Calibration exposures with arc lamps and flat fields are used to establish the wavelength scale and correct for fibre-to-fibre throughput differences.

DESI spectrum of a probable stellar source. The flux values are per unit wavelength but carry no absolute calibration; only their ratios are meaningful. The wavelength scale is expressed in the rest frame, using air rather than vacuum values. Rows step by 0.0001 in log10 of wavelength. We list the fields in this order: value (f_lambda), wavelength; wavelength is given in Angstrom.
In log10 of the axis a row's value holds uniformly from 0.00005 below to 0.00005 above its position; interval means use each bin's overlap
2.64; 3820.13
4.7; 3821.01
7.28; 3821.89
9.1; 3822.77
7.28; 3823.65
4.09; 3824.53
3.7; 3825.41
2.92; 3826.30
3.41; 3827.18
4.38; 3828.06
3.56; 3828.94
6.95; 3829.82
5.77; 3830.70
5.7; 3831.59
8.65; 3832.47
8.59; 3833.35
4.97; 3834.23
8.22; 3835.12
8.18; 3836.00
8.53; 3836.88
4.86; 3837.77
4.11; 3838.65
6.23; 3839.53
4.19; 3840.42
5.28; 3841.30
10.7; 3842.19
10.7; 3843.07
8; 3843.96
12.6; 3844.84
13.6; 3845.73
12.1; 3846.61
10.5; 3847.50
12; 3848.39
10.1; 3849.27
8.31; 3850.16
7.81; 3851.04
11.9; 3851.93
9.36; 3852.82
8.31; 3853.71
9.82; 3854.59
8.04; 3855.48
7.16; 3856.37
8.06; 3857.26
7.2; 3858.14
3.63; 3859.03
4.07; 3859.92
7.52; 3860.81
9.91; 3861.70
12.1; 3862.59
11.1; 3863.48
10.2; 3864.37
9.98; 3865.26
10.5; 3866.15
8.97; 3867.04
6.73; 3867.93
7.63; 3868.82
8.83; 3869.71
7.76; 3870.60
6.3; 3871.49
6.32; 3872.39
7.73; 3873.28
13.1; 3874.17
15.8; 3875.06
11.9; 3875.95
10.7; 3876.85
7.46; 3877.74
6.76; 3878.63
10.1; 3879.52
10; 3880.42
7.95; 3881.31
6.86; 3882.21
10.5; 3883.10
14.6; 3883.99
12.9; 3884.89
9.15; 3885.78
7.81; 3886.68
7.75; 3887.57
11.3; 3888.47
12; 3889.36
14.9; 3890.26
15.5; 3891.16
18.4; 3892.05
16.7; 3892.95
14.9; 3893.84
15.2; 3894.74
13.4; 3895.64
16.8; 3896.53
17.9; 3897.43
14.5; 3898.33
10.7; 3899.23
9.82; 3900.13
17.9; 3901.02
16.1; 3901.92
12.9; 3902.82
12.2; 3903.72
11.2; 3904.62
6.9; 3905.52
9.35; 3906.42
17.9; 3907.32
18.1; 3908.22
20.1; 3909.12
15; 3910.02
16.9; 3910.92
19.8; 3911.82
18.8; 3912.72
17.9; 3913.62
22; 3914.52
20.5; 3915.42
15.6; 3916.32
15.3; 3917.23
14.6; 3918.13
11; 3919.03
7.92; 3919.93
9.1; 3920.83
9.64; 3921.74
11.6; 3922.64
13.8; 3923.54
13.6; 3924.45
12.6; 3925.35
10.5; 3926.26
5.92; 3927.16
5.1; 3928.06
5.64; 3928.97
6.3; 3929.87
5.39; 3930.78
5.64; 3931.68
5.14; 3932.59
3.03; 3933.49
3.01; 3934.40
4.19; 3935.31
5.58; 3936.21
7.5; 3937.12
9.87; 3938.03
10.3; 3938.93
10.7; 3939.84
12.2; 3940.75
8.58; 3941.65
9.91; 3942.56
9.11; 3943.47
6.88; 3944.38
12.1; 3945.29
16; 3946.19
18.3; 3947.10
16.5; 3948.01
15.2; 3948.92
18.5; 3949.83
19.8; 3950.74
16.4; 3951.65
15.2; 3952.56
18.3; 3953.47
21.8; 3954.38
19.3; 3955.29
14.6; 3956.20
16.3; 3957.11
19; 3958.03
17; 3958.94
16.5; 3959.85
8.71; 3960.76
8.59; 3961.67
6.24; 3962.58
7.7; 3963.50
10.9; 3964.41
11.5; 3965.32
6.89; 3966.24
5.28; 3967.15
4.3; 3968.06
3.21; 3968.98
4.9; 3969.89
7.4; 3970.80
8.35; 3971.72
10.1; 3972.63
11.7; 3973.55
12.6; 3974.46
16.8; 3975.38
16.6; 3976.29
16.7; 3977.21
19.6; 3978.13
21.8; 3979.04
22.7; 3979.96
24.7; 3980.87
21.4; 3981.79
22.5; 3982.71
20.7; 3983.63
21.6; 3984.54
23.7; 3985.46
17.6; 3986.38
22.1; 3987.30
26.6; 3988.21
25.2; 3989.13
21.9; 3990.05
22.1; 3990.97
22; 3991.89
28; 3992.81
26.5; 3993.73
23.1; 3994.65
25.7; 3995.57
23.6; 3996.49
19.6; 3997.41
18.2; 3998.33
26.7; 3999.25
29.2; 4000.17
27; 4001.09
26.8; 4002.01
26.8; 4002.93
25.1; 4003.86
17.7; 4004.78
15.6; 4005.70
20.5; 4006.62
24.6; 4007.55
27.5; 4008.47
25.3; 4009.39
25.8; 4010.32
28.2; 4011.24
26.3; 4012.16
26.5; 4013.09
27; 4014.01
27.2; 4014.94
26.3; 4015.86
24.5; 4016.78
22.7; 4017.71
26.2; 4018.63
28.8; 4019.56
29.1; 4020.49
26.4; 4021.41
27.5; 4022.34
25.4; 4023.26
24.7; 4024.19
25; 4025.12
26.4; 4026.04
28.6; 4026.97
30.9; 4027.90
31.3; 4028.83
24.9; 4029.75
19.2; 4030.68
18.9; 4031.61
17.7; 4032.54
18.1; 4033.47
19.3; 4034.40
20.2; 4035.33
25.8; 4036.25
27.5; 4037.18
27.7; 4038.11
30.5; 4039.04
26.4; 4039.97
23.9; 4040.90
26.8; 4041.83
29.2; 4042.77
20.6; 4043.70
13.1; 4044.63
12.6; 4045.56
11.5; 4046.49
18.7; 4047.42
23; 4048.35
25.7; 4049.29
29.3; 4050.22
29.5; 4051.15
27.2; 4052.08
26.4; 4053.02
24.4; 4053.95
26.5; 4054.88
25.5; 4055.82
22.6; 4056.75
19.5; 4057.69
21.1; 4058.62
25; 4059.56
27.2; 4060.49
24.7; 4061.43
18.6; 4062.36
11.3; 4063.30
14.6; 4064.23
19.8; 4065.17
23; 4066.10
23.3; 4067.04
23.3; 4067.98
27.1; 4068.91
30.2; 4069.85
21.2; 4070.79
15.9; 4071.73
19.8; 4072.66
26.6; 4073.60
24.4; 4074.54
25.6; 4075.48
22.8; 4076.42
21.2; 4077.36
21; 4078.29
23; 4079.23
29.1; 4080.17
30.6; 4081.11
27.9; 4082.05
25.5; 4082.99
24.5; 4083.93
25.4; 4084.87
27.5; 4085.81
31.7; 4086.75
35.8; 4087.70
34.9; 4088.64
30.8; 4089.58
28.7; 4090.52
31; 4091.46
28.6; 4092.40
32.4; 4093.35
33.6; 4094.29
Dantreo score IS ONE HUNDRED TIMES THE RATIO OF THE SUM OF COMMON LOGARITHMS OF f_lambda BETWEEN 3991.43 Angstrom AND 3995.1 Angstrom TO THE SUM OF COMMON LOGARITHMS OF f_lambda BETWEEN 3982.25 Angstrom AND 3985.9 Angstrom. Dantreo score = 104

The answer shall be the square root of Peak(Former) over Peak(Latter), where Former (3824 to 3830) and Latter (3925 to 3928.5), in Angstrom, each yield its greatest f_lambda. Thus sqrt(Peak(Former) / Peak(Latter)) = 0.74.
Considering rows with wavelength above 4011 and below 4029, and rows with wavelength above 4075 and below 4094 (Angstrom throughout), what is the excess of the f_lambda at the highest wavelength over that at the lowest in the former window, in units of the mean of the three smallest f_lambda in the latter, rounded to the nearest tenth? 0.1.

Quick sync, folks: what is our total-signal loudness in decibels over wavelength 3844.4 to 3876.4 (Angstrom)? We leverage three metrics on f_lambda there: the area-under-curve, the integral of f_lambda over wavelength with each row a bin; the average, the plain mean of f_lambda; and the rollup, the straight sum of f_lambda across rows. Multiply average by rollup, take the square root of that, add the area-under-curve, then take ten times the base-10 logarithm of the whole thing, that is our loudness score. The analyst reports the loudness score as 25.5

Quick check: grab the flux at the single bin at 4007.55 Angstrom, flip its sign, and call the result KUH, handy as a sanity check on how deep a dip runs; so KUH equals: -25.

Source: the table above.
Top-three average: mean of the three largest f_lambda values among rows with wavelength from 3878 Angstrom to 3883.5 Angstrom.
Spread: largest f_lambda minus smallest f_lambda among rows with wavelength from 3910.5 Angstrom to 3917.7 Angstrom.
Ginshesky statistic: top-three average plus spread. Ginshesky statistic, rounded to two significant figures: 17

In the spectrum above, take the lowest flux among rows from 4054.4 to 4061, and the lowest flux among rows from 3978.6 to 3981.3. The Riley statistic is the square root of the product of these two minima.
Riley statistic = 21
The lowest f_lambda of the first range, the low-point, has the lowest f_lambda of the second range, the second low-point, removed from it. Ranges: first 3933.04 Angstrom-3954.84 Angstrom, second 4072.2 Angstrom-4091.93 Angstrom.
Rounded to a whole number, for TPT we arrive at -17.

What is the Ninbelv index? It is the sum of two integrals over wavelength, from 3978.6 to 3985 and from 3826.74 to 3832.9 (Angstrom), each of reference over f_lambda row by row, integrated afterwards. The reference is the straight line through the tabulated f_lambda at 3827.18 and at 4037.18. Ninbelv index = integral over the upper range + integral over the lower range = 10.7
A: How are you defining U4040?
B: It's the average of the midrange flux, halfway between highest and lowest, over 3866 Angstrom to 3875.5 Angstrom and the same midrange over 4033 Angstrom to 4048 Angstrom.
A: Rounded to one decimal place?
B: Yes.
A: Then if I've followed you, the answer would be 16.0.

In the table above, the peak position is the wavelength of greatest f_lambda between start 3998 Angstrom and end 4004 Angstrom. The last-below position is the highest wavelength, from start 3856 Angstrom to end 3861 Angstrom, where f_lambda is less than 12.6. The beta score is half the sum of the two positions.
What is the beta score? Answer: 3930.5 Angstrom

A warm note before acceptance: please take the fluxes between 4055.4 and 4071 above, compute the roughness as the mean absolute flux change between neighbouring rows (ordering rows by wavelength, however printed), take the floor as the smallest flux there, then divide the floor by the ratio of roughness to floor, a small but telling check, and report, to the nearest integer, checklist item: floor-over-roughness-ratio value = 36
